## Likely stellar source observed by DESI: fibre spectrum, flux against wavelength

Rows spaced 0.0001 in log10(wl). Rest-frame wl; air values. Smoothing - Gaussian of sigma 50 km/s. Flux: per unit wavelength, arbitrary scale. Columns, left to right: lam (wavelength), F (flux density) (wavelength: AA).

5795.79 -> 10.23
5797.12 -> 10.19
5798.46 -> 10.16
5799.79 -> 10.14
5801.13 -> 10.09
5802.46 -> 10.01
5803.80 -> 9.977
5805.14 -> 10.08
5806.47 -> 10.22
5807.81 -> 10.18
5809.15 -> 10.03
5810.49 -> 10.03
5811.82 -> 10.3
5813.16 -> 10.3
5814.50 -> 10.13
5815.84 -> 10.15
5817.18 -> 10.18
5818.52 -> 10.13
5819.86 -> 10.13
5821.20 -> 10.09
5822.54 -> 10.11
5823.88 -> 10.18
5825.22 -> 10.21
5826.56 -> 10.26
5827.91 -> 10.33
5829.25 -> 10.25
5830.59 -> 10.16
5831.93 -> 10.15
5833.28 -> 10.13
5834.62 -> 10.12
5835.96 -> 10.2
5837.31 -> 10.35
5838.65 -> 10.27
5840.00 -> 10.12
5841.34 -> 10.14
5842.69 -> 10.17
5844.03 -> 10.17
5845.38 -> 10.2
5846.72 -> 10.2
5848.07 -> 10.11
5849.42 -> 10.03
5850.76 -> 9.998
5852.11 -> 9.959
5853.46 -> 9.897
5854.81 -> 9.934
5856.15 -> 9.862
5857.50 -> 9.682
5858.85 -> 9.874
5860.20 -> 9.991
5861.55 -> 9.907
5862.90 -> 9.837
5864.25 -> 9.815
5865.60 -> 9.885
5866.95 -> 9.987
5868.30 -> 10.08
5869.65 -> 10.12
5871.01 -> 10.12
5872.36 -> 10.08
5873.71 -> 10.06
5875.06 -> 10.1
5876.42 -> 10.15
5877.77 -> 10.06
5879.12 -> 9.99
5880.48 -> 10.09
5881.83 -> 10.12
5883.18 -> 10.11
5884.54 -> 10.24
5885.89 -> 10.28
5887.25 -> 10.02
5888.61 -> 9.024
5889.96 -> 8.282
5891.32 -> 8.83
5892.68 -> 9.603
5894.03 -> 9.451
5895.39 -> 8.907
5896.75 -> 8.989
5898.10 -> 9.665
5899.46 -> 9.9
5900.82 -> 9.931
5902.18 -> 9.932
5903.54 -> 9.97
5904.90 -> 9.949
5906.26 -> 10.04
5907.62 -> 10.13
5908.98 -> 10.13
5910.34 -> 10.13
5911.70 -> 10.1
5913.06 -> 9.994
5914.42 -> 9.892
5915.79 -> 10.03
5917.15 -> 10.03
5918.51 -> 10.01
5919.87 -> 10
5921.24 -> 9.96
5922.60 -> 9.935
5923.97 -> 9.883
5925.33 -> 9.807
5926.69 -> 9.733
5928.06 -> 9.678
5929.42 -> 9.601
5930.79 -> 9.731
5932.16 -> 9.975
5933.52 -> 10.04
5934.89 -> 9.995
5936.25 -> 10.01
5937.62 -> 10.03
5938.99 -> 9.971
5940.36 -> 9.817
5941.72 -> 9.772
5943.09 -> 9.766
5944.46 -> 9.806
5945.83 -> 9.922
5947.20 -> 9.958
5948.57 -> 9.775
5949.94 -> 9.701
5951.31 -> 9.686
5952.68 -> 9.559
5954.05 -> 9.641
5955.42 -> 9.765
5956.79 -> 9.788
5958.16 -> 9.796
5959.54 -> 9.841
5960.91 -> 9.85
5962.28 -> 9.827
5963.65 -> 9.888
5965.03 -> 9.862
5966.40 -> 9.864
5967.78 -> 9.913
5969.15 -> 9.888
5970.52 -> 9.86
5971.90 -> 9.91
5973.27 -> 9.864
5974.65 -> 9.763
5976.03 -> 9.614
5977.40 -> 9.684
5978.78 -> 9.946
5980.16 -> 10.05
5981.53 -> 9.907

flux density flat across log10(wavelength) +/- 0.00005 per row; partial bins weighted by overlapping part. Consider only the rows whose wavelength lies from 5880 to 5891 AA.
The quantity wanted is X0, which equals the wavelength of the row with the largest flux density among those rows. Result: 5885.89 AA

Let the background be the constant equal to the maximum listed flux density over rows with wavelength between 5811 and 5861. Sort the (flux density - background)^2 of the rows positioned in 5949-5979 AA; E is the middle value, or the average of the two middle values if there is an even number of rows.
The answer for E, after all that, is 0.27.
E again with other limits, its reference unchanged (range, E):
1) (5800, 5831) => 0.04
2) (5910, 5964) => 0.23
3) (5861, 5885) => 0.07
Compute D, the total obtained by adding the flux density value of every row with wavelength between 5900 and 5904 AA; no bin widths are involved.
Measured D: 30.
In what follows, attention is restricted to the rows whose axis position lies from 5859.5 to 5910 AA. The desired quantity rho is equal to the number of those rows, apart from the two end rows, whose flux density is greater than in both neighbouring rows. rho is 5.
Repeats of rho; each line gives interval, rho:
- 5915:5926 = 0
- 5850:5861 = 1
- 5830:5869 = 3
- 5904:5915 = 0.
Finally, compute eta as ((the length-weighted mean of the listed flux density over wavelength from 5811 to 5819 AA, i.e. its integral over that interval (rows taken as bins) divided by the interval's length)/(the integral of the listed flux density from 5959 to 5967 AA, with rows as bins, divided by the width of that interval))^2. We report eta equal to 1.070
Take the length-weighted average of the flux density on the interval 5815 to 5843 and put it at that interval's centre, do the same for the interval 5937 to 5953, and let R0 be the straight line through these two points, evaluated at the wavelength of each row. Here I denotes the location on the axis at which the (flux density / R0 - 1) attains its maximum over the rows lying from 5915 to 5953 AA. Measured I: 5937.62 AA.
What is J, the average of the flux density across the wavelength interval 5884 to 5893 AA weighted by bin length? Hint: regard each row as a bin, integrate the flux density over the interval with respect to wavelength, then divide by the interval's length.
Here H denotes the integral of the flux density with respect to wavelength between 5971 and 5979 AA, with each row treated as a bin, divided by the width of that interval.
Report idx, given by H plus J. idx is 19.2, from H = 9.8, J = 9.4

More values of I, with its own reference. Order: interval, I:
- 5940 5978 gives 5971.90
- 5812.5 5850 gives 5837.31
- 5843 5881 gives 5876.42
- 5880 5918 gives 5885.89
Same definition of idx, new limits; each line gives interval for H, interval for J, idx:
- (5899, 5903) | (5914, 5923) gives 19.9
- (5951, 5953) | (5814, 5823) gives 19.8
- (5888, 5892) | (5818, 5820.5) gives 18.8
